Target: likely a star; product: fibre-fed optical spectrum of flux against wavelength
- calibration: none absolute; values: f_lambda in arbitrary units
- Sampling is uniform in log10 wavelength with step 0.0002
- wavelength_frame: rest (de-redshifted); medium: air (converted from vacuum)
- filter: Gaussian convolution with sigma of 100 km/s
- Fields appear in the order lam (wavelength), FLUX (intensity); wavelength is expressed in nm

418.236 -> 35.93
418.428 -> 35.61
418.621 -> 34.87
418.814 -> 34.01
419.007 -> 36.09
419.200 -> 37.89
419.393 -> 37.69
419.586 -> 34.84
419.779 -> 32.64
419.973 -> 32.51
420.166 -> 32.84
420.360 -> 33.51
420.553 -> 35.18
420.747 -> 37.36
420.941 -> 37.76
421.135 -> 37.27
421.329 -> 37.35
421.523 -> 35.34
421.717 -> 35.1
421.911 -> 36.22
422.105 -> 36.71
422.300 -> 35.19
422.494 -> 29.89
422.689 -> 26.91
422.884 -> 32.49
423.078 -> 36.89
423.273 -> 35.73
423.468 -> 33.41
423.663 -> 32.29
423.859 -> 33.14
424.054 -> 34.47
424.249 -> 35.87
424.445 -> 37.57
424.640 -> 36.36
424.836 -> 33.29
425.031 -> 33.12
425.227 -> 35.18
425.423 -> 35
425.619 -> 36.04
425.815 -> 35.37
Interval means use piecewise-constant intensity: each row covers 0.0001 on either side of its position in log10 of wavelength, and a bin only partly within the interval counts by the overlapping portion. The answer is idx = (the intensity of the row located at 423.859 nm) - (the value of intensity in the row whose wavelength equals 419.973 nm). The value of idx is 0.6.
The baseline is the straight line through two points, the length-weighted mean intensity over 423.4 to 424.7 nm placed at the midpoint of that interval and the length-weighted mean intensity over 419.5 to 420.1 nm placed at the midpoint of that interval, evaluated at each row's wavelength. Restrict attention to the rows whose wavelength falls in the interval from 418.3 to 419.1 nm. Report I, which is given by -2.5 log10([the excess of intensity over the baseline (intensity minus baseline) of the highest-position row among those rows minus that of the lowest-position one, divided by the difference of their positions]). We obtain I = 0.8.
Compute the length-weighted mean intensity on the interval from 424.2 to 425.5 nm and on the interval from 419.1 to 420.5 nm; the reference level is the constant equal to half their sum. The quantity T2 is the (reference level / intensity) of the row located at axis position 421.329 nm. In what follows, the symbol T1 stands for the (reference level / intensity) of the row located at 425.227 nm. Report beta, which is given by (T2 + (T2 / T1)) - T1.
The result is 0.9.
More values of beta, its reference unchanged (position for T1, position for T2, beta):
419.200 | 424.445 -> 1.0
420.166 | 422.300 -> 0.9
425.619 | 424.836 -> 1.2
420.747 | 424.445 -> 1.0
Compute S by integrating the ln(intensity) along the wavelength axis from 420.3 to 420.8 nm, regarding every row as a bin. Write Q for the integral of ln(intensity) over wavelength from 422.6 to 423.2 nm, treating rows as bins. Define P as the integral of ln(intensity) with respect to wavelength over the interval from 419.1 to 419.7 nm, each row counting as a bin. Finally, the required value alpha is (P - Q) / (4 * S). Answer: 0.011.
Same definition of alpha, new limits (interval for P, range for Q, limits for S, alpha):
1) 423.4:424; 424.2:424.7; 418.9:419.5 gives 0.034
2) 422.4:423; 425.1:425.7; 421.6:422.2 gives -0.011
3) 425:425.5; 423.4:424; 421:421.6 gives -0.038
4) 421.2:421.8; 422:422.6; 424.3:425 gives 0.004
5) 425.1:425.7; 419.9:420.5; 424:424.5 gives 0.005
